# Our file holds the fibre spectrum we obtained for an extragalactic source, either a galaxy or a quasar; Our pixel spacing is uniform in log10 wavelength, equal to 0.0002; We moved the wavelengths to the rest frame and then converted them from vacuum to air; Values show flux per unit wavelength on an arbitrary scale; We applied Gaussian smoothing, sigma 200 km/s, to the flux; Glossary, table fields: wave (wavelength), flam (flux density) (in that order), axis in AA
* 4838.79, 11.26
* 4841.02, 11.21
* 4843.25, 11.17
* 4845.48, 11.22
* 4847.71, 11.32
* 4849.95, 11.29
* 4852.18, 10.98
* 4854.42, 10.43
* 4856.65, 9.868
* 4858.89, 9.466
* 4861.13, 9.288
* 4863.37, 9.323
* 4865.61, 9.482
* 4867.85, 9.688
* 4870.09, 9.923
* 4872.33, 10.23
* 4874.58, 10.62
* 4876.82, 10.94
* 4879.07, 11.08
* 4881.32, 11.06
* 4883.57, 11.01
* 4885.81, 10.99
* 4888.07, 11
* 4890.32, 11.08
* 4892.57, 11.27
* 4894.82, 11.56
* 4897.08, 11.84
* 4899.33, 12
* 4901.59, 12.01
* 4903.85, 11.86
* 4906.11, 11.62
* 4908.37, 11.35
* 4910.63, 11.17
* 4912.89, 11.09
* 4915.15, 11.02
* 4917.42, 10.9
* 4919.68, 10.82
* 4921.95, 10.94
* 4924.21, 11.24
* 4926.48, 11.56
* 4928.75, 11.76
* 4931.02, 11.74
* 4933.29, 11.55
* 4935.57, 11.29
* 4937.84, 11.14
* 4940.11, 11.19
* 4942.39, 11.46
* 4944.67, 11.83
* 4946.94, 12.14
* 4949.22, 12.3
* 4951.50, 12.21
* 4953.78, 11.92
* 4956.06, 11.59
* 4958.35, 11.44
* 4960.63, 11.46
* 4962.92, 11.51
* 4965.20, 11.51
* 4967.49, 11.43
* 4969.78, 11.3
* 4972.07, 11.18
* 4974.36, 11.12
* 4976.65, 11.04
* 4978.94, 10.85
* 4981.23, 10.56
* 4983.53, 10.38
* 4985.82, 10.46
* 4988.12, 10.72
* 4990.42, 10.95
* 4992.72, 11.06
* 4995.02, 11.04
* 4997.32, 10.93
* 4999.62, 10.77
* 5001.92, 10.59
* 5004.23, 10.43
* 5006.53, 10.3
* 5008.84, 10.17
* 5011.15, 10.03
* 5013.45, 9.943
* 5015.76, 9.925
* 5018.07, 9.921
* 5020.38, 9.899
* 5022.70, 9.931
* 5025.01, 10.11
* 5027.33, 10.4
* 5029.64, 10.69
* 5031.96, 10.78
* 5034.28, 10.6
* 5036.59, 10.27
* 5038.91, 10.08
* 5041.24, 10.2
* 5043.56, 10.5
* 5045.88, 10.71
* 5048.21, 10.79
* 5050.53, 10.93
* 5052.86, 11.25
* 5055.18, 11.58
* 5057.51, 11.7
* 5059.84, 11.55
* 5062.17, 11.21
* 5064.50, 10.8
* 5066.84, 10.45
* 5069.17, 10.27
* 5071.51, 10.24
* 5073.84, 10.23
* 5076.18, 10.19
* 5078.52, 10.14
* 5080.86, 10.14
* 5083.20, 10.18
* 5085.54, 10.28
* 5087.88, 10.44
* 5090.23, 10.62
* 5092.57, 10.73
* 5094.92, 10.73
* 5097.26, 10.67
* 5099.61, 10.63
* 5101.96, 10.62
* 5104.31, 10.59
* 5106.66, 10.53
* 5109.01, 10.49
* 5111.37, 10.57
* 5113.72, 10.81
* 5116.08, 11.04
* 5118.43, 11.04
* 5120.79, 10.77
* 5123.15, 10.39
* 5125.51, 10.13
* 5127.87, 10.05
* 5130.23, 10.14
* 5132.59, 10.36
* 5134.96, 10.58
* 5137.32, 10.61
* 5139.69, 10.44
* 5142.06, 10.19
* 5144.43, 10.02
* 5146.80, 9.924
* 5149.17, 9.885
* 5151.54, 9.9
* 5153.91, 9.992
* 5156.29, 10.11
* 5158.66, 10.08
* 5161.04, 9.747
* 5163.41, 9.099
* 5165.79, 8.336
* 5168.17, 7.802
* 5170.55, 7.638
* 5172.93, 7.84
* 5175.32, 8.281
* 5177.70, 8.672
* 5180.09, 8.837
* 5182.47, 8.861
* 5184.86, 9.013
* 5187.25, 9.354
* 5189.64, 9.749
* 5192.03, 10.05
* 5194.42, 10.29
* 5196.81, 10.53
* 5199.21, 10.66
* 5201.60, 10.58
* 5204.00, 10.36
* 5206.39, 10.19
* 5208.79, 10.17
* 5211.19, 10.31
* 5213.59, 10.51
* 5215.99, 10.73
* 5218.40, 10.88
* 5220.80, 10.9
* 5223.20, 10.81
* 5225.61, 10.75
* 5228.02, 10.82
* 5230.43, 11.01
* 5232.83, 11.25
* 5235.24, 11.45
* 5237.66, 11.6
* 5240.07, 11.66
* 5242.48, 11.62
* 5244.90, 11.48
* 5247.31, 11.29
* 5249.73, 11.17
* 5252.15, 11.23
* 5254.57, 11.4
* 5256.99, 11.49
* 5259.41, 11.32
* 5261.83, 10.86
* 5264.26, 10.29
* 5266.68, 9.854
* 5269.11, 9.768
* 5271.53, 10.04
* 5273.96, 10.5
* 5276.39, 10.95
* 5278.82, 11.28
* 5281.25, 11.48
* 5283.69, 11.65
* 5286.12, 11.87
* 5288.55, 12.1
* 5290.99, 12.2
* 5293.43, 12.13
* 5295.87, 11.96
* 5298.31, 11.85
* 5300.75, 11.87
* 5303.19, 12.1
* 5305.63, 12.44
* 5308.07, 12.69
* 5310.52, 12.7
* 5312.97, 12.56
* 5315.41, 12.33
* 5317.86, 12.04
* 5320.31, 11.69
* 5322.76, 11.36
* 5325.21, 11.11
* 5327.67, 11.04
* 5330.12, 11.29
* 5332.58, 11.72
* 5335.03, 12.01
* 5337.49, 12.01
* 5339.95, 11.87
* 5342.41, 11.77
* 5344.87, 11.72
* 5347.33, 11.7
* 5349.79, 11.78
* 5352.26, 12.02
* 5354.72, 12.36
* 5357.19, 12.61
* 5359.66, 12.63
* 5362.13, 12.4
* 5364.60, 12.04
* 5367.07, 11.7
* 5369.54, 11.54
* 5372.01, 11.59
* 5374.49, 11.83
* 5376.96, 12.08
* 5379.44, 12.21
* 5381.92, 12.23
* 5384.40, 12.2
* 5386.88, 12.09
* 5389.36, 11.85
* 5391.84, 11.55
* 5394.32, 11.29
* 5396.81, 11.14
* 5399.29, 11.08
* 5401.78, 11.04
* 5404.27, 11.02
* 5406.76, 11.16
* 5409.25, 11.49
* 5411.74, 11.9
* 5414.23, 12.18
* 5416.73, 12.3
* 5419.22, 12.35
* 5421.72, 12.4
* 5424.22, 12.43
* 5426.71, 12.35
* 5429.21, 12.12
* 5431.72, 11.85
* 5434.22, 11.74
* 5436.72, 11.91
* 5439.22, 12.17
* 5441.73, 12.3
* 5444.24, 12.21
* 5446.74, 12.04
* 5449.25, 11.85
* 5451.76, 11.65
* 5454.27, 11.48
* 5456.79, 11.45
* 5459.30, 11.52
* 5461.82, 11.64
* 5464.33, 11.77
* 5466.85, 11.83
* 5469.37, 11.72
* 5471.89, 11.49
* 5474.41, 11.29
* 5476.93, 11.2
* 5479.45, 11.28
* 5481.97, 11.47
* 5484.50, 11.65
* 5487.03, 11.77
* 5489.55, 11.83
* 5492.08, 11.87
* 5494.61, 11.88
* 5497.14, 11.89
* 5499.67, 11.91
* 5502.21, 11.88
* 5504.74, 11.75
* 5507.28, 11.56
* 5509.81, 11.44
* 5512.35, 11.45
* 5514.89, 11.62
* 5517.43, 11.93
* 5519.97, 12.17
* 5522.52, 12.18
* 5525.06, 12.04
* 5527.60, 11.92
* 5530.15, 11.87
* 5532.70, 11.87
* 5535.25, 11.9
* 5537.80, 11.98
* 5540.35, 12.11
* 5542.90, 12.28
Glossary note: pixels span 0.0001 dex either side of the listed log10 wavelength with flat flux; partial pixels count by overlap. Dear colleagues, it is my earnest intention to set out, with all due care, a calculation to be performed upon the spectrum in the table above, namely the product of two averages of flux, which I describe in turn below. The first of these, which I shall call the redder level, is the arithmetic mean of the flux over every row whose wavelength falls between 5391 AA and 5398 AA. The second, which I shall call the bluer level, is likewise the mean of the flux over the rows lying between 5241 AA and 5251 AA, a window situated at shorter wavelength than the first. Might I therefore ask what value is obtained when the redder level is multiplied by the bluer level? 129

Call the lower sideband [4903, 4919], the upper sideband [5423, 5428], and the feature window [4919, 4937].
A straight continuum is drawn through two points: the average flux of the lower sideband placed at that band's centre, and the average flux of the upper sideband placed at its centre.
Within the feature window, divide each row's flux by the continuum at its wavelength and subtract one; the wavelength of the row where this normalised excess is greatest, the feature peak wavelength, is 4928.75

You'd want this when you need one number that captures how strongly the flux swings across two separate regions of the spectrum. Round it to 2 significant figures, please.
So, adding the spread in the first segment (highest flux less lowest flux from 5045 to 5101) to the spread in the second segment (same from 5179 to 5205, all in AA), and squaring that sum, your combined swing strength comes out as 11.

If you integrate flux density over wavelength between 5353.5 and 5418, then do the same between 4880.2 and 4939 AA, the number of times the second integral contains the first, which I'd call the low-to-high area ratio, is 0.87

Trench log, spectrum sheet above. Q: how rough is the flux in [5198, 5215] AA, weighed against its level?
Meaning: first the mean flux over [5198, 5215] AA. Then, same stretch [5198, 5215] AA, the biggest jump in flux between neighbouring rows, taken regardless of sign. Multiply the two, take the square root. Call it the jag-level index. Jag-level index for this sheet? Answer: 1.5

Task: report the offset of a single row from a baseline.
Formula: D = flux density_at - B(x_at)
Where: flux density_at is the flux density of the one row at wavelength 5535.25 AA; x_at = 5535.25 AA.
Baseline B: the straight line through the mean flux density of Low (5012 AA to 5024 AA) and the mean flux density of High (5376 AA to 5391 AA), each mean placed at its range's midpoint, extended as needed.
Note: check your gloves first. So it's -1.1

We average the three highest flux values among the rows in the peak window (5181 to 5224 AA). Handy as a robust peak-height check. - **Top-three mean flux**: 10.9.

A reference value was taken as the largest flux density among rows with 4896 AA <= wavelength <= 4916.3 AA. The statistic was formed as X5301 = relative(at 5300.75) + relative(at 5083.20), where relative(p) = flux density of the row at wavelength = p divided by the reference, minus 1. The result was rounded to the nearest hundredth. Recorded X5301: -0.16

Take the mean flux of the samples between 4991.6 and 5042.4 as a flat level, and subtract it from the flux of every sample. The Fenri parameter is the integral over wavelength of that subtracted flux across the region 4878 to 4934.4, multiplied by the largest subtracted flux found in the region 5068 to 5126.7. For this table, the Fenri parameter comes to 37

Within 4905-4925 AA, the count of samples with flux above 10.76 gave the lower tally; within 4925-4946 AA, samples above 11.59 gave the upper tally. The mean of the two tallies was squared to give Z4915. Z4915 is 36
